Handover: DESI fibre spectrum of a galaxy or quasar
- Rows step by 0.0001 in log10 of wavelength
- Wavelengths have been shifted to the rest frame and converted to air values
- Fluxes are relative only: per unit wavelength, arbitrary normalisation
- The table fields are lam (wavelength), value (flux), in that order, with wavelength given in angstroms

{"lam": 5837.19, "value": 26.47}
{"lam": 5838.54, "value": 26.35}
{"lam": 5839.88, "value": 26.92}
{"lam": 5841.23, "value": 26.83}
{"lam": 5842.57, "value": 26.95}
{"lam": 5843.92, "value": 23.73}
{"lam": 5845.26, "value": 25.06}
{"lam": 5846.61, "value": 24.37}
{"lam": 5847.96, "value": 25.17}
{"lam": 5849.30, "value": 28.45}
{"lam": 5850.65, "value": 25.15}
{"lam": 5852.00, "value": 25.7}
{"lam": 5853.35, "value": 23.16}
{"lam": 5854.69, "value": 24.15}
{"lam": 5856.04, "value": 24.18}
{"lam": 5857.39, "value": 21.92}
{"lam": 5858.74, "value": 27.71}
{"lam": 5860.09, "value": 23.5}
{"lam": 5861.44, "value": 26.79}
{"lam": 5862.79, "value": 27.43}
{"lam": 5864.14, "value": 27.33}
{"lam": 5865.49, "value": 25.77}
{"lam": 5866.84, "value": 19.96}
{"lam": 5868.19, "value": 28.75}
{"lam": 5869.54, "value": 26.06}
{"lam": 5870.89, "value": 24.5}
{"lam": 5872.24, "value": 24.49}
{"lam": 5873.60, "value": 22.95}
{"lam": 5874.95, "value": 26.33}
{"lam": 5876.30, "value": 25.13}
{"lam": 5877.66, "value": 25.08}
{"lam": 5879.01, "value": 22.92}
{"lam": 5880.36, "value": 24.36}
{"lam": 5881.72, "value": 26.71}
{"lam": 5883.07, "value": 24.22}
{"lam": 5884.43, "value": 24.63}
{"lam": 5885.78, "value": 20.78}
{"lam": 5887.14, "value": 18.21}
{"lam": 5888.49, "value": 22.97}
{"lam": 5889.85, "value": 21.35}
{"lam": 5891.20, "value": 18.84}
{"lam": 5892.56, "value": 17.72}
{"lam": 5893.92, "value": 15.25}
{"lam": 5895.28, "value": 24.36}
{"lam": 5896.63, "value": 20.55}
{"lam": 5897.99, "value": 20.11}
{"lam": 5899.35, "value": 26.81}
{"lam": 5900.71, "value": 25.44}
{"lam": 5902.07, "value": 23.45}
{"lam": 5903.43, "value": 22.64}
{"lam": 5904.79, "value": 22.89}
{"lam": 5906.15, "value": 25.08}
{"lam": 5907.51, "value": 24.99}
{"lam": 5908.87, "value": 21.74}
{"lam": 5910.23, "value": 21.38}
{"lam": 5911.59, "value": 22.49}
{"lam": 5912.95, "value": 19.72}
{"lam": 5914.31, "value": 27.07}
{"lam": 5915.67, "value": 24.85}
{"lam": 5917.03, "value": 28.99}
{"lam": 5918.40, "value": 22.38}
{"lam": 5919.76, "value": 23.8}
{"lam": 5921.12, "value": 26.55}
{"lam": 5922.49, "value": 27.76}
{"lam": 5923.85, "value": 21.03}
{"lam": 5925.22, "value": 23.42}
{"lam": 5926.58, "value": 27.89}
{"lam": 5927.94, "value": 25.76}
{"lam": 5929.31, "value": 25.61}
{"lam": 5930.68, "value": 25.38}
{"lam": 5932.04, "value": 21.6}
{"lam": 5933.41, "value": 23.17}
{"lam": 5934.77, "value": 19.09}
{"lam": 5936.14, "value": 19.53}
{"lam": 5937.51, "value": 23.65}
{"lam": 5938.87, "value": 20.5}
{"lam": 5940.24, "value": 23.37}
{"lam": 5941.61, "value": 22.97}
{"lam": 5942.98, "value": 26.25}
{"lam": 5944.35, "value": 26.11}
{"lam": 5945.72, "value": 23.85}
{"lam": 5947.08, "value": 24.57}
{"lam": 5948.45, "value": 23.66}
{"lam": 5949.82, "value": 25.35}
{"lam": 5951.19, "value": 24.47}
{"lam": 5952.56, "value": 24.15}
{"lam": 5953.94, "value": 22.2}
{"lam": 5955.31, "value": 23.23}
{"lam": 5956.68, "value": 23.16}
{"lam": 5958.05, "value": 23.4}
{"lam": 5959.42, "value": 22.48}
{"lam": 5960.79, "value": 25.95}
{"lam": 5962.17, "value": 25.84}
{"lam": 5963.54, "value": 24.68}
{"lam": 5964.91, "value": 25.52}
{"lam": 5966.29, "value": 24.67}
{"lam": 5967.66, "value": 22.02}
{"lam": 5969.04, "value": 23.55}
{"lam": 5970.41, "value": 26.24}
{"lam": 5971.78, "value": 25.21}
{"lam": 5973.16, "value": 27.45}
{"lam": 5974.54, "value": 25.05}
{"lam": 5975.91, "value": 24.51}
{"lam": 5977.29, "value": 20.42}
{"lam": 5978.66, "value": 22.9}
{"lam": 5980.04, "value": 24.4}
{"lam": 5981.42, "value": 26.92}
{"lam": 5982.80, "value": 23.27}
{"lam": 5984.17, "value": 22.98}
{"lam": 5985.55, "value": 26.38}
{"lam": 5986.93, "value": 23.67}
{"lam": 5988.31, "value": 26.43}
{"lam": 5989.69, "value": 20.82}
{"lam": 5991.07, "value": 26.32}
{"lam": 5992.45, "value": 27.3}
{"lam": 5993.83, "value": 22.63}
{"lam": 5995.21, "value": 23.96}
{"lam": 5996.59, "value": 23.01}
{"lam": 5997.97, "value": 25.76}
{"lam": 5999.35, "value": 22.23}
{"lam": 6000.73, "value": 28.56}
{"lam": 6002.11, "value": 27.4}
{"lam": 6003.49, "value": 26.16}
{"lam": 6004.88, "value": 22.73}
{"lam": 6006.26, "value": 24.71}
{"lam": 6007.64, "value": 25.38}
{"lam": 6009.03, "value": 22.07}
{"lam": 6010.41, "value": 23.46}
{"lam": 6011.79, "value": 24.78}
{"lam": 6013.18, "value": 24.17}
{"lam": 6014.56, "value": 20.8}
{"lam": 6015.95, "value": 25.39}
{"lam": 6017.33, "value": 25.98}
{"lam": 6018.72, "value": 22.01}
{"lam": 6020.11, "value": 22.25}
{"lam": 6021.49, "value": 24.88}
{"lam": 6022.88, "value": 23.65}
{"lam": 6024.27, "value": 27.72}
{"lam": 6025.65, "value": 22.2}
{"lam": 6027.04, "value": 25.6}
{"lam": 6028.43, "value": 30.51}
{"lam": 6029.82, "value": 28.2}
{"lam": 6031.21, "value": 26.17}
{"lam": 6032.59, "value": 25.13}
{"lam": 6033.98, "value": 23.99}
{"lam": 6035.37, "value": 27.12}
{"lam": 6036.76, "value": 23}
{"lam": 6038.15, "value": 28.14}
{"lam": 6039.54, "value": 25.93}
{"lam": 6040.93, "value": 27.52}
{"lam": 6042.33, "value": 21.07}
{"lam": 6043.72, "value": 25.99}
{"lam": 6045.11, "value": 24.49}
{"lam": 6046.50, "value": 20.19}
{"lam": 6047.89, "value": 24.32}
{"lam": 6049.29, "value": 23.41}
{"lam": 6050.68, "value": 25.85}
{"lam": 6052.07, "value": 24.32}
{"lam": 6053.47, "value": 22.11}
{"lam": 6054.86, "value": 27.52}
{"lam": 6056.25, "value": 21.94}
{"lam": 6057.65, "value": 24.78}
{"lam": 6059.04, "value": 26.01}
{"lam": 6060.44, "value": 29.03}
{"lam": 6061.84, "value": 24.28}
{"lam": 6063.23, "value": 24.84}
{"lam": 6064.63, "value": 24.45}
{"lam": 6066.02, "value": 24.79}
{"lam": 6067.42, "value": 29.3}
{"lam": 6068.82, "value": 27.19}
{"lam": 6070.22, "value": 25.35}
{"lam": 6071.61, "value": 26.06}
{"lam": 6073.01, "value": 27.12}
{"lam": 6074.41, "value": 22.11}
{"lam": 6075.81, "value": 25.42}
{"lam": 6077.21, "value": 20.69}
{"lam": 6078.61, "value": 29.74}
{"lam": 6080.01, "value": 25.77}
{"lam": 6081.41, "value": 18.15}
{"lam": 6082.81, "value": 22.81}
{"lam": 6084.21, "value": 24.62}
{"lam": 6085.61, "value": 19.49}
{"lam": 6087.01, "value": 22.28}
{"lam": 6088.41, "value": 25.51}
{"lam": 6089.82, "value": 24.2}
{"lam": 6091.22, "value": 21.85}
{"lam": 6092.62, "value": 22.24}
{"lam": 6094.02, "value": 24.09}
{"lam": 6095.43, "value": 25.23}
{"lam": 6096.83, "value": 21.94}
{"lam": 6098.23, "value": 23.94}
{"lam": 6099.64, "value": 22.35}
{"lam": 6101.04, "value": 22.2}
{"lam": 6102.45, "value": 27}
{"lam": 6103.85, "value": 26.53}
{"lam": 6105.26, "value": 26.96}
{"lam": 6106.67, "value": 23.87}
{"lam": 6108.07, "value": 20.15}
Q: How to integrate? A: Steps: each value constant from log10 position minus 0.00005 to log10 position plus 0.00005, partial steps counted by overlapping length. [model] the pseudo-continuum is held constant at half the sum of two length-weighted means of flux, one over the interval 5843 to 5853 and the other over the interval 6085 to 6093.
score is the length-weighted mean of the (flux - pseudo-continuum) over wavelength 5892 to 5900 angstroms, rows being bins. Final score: -3.2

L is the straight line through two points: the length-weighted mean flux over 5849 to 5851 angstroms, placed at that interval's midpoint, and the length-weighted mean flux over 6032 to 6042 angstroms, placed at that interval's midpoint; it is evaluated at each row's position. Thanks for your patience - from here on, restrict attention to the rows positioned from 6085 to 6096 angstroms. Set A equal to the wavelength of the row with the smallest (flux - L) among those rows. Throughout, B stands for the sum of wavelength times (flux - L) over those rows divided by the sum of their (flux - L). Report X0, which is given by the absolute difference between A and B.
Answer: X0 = 3.4 angstroms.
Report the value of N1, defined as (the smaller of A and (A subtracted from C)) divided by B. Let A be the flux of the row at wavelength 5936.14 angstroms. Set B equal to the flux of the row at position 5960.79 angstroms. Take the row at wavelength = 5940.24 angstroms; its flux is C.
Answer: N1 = 0.15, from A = 19.53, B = 25.95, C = 23.37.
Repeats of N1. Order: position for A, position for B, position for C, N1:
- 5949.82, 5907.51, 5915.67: -0.02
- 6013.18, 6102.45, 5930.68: 0.04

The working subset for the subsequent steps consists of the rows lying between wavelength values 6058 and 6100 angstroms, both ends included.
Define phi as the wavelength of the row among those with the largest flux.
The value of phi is 6078.61 angstroms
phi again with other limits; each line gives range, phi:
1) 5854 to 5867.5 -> 5858.74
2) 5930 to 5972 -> 5942.98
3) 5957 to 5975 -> 5973.16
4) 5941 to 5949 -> 5942.98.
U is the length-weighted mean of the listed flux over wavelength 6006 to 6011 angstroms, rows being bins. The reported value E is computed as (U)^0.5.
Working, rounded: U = 23.8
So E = 4.88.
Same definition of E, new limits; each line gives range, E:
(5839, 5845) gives 5.11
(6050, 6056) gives 4.97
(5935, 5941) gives 4.64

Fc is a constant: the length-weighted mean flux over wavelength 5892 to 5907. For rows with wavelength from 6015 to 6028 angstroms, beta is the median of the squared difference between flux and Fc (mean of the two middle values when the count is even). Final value 7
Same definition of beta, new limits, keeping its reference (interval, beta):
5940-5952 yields 5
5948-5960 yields 1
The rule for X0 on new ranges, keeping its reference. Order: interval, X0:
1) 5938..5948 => 2.7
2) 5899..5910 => 3.6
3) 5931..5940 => 0.8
